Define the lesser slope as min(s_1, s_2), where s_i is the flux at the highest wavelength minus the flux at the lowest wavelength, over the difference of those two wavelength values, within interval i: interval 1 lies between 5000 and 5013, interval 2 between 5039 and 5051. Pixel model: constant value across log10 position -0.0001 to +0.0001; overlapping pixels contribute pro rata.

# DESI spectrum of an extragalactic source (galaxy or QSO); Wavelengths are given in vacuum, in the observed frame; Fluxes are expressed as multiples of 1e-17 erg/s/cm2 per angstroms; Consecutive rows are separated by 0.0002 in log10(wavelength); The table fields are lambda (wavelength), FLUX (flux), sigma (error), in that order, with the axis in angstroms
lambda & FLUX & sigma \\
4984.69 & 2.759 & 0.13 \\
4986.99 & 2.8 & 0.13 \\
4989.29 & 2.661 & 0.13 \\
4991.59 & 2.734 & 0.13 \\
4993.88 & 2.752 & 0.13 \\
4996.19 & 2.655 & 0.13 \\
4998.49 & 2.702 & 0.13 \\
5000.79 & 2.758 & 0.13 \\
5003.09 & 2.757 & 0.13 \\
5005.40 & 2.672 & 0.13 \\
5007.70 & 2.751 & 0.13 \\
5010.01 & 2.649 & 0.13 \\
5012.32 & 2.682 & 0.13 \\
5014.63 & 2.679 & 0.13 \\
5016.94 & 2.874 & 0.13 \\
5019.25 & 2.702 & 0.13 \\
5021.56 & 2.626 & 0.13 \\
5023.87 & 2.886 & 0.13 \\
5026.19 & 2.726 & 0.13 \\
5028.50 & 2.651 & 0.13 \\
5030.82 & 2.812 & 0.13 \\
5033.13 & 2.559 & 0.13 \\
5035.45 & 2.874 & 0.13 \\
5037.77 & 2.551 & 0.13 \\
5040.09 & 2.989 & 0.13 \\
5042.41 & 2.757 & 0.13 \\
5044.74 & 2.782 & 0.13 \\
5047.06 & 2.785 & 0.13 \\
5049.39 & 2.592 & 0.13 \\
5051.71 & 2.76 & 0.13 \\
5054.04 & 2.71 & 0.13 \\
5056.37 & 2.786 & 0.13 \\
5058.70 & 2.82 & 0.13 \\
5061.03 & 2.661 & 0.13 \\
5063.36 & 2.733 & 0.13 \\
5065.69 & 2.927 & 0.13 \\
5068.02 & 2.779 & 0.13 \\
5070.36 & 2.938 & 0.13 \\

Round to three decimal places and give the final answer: -0.043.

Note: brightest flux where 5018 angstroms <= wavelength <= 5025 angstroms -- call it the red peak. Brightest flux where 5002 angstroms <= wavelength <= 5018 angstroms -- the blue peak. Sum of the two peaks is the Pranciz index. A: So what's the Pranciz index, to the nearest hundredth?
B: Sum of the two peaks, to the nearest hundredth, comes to 5.76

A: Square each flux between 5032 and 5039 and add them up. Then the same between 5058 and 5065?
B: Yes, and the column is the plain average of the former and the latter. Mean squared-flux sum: 21.9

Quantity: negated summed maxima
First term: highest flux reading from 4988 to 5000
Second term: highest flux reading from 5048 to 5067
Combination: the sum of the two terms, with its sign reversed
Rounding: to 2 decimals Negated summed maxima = -5.68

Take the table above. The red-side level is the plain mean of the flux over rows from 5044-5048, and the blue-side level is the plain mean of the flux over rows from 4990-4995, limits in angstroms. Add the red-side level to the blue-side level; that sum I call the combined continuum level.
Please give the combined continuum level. 5.53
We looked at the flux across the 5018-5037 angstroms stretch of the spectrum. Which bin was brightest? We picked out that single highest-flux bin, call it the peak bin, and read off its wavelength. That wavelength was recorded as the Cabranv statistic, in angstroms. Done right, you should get 5023.87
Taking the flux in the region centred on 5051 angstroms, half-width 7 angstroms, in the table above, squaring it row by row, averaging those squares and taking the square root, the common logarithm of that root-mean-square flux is 0.437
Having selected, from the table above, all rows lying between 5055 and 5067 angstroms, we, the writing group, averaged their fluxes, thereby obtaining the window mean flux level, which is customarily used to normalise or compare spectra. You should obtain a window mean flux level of 2.79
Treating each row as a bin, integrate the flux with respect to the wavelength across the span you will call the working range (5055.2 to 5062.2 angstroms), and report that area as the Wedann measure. 19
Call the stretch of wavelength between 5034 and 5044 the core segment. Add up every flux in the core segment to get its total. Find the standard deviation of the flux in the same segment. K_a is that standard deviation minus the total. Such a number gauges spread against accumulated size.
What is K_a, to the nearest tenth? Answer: -11.0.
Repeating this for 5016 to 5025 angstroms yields -11.0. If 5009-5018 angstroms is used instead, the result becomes -10.8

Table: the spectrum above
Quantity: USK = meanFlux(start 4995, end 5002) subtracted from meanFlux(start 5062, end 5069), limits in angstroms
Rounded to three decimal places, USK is 0.108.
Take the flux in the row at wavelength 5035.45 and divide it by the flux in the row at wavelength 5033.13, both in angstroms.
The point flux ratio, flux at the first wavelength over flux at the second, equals 1.12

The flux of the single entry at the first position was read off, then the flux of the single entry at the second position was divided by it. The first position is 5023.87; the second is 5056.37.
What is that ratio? 0.97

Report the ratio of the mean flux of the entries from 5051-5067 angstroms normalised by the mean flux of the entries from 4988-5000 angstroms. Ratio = 1.03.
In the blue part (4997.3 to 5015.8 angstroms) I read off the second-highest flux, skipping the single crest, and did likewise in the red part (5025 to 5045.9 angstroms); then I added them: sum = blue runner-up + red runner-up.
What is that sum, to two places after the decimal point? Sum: 5.63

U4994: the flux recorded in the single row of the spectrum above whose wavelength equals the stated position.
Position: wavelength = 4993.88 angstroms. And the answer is 2.752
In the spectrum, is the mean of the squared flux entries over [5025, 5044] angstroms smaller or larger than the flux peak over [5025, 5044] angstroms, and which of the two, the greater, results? 7.53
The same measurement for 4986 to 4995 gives 7.49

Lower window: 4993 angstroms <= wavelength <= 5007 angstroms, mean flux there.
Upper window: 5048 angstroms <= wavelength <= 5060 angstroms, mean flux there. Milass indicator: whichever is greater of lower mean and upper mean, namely 2.73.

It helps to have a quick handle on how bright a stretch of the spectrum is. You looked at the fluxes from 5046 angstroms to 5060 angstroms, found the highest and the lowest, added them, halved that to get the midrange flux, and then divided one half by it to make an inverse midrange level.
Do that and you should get 0.185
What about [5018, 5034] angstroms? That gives 0.184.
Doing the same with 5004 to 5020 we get 0.181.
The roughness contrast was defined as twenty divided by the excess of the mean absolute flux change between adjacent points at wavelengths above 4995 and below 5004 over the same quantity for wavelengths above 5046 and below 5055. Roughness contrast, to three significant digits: -195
